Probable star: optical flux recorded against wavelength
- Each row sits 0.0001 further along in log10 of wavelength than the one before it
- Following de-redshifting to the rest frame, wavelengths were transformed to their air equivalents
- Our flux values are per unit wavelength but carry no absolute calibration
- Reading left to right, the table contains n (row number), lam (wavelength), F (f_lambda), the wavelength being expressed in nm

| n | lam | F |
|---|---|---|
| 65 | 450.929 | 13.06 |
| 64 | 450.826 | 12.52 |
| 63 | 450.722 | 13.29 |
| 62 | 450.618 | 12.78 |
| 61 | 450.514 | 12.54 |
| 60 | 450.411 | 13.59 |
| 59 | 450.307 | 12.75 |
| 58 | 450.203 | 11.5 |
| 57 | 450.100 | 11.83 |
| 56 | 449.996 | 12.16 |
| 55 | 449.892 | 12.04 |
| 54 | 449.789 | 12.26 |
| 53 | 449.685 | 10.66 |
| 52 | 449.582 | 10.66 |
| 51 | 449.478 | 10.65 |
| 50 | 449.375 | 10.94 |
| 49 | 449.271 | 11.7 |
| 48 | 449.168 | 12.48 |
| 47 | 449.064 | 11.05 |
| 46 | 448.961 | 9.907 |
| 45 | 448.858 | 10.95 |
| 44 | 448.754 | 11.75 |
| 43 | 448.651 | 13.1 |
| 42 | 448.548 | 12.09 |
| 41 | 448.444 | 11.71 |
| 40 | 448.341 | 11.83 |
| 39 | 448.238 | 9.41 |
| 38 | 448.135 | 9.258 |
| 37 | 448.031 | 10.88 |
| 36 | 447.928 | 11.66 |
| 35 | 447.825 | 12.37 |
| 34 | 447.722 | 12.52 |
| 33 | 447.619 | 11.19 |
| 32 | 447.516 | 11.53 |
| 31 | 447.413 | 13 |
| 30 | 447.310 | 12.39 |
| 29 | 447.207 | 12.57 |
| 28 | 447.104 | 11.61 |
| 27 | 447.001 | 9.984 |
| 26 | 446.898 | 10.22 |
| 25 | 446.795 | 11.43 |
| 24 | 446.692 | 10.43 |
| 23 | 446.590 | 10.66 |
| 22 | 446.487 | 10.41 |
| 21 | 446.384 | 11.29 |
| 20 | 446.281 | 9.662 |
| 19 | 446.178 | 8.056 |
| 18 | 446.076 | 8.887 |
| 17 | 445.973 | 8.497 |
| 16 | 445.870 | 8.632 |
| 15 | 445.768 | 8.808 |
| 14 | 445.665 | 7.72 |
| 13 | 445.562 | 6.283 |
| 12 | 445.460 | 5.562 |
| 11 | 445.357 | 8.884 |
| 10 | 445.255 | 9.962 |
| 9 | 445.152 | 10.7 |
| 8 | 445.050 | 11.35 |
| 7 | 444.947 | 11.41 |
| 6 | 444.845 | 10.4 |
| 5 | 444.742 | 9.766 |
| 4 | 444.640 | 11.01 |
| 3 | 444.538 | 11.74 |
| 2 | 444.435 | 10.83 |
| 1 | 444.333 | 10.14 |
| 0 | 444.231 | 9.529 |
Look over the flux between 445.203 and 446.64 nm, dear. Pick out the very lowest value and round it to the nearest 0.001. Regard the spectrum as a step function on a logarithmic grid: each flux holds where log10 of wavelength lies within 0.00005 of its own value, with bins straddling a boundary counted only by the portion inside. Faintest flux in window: 5.562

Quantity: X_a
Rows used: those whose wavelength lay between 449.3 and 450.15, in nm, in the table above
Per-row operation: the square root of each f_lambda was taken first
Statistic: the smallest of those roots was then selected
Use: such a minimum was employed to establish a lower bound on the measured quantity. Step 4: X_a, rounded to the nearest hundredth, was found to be 3.26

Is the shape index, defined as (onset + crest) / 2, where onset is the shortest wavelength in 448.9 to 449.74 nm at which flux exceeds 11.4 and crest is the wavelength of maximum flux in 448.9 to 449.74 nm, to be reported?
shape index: 449.17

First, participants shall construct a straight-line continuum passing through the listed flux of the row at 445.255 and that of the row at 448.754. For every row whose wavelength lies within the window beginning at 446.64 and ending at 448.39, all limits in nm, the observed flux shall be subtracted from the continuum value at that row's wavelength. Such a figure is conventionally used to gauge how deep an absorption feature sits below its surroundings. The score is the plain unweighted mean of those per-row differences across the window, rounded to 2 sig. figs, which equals -0.19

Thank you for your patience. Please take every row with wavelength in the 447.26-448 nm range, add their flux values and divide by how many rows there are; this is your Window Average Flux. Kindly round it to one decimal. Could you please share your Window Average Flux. 12.1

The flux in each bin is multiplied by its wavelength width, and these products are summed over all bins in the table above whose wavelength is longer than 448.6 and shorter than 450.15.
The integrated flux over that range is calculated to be 18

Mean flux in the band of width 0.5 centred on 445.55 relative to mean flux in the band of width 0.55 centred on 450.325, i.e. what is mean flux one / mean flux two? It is 0.60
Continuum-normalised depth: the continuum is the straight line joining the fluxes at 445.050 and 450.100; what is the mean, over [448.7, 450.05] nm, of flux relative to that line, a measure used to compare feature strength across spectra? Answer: 0.963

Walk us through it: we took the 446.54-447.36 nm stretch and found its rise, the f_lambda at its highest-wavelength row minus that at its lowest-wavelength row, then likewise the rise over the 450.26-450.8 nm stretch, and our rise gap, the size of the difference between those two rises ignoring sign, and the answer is 1.19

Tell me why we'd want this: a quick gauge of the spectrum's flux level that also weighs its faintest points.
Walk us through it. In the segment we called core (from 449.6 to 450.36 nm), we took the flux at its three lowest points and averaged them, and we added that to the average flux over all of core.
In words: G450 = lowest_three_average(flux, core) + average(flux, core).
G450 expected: 23.2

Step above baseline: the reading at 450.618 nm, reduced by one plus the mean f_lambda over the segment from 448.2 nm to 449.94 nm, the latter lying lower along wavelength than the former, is 0.4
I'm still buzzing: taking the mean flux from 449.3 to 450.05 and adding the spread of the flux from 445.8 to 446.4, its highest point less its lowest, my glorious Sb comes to 14.6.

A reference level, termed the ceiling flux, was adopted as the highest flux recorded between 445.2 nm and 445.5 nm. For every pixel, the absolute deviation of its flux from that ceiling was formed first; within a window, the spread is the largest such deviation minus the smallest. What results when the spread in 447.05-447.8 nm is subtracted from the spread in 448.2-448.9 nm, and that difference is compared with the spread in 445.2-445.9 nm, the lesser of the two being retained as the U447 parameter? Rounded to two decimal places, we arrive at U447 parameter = 0.78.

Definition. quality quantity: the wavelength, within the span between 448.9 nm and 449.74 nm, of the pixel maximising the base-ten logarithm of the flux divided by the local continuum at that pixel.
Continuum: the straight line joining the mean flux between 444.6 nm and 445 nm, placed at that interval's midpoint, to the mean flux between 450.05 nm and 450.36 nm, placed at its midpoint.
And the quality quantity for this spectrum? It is 449.168 nm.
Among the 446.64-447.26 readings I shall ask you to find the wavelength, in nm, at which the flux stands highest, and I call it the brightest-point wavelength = 447.207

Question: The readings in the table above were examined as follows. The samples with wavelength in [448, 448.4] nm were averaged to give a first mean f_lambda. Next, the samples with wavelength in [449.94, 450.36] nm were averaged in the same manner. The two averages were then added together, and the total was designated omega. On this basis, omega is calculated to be 22.4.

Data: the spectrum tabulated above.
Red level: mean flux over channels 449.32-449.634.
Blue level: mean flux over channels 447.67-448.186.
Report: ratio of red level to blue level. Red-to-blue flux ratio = 0.95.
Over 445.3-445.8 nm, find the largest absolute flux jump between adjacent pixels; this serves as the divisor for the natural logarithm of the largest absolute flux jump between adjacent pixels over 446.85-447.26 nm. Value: 0.15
